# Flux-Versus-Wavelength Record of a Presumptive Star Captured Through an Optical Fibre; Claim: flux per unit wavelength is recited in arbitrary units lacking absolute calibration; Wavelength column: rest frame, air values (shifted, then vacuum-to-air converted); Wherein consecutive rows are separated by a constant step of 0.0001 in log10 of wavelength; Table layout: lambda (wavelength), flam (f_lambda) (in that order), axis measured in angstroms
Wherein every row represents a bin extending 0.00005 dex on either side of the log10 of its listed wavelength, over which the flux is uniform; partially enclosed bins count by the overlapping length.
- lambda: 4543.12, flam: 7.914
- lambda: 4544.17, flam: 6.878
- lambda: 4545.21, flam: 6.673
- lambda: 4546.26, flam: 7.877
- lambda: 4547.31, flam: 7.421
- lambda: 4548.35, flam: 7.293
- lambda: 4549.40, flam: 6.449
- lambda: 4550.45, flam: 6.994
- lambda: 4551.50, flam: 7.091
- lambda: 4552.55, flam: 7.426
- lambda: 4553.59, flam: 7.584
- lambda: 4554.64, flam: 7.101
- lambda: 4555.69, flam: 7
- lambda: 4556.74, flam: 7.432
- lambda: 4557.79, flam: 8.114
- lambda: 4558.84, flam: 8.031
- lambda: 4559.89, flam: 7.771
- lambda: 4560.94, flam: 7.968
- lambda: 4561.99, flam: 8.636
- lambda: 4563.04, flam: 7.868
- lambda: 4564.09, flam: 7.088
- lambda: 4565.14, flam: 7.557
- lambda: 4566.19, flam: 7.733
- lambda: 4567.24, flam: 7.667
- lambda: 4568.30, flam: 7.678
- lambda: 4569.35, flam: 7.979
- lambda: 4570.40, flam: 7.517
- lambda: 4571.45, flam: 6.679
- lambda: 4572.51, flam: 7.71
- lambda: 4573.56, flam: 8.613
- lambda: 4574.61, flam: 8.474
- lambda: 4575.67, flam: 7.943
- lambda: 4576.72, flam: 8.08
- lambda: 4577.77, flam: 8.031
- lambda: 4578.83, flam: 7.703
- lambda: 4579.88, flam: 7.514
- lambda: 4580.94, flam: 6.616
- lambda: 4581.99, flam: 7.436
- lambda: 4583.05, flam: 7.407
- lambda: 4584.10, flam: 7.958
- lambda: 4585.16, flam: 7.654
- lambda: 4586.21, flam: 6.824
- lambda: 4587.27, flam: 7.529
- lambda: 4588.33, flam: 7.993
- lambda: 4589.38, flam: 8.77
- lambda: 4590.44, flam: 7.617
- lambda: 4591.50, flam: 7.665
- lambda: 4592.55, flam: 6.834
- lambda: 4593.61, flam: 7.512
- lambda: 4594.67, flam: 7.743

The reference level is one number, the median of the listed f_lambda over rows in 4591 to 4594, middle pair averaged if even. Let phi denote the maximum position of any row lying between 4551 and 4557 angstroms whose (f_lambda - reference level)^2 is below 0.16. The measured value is 4556.74 angstroms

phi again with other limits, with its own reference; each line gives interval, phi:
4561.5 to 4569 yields 4568.30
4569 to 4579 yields 4578.83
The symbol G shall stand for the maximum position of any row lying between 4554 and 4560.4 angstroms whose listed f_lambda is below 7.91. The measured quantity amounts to 4559.89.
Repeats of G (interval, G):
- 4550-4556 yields 4555.69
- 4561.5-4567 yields 4566.19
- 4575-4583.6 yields 4583.05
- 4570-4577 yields 4572.51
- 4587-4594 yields 4593.61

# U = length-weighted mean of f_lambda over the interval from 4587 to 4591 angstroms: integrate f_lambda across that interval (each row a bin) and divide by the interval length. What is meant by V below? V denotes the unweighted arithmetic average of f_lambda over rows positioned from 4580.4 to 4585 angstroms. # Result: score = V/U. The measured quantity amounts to 0.92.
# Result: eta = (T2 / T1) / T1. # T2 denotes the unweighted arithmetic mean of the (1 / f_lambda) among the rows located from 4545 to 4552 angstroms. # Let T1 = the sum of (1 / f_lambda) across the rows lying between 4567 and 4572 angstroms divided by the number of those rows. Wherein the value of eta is 7.89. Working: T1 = 0.134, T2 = 0.141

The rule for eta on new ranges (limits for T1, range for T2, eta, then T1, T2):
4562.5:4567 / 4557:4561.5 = 7.15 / 0.132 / 0.125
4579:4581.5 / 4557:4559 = 6.13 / 0.142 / 0.124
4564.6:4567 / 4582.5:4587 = 7.86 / 0.131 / 0.134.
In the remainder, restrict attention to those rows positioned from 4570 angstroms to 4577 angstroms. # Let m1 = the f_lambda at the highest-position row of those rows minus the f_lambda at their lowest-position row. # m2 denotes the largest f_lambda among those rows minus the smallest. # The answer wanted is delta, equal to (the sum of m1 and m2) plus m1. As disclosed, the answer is 3.1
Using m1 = 0.6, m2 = 1.9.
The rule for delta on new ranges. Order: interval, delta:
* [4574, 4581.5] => -1.9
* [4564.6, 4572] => -0.5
